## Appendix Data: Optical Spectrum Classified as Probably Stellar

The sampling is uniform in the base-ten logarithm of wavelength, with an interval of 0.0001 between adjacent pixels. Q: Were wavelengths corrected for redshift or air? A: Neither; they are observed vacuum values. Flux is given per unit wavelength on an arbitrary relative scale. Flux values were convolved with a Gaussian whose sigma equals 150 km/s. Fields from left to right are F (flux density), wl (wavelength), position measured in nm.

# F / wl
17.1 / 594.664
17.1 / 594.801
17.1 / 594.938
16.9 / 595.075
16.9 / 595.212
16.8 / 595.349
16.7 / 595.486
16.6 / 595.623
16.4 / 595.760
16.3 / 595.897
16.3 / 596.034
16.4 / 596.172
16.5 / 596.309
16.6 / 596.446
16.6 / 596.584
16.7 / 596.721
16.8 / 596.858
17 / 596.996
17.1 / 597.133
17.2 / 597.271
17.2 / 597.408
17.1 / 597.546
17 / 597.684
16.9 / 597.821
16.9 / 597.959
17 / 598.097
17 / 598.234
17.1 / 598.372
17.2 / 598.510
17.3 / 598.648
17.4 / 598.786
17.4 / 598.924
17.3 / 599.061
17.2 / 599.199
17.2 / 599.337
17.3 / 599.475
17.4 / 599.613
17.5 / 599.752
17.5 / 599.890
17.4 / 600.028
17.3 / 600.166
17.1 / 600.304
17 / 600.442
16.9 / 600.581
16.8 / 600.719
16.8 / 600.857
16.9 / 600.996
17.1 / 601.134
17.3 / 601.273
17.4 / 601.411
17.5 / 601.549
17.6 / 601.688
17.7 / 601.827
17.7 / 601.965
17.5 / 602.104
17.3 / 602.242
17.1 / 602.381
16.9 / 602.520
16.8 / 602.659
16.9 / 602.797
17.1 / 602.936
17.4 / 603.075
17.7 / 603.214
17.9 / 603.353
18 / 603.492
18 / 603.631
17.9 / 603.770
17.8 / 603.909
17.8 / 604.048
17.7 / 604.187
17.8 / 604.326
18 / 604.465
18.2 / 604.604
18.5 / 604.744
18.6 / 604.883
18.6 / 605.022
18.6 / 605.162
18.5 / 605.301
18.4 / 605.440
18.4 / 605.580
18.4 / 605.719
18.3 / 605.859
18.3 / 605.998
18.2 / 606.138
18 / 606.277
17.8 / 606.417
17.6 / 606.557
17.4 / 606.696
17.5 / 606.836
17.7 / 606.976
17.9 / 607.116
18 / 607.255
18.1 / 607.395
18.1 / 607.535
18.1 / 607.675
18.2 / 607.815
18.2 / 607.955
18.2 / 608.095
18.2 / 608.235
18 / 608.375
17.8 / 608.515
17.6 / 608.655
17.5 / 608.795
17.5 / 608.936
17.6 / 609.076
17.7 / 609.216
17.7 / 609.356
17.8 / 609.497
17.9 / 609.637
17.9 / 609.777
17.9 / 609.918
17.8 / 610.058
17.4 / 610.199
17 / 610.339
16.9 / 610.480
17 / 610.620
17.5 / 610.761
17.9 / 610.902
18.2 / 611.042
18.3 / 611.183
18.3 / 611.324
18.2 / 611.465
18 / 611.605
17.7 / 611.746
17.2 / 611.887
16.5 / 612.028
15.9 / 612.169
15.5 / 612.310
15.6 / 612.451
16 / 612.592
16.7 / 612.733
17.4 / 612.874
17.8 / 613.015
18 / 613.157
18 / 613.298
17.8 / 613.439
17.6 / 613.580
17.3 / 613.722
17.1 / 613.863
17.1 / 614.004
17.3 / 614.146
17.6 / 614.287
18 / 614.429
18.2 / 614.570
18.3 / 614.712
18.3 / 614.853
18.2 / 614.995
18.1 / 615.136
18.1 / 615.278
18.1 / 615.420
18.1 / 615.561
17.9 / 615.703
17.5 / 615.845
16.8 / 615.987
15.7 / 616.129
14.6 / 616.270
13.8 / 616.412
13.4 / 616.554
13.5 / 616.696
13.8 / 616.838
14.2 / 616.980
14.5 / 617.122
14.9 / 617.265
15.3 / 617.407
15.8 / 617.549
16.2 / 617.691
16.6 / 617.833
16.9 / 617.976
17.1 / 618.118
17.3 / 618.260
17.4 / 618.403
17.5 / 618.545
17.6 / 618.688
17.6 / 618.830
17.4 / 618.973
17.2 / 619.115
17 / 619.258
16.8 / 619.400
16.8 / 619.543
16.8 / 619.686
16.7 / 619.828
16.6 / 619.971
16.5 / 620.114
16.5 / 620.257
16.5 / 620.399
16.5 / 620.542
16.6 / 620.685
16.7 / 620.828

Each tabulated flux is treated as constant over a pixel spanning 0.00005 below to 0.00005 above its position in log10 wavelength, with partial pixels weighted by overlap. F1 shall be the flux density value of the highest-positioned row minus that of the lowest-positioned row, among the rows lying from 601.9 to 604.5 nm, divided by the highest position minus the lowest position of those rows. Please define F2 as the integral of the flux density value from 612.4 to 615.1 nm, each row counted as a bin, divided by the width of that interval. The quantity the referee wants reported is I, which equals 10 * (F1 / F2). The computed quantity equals 0.07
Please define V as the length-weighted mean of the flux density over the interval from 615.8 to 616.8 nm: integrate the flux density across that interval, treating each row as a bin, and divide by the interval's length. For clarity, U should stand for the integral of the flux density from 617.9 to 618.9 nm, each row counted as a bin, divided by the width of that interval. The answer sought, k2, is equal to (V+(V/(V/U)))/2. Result 16.1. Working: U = 17.3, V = 14.9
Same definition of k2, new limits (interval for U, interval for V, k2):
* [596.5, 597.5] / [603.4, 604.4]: 17.4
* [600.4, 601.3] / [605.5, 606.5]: 17.6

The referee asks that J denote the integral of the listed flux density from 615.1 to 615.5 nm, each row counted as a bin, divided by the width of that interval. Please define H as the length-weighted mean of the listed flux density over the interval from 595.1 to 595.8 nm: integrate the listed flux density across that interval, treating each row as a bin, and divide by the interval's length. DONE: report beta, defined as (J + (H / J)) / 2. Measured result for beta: 9.51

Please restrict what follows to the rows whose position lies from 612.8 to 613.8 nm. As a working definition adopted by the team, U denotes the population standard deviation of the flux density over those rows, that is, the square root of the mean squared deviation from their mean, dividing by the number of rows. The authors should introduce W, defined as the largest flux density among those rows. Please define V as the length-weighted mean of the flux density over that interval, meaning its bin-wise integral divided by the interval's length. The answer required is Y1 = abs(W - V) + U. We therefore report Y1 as 0.6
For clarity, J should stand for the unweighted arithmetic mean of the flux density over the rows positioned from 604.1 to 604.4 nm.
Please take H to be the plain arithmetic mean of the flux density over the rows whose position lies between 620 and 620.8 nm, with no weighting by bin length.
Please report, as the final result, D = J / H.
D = 1.07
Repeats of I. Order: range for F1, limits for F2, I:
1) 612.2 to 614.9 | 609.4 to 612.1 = 0.62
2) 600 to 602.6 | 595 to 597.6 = -0.12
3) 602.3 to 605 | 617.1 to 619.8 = 0.36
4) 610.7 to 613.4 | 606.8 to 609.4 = 0.11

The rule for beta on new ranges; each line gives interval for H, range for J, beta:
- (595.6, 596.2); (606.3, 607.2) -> 9.30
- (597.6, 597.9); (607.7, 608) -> 9.56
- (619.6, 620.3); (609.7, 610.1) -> 9.41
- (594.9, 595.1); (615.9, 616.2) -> 8.69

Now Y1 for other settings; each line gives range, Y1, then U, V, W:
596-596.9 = 0.4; 0.16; 16.6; 16.8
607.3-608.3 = 0.1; 0.05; 18.1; 18.2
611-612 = 0.8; 0.38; 17.9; 18.3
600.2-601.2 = 0.3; 0.12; 17.0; 17.1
